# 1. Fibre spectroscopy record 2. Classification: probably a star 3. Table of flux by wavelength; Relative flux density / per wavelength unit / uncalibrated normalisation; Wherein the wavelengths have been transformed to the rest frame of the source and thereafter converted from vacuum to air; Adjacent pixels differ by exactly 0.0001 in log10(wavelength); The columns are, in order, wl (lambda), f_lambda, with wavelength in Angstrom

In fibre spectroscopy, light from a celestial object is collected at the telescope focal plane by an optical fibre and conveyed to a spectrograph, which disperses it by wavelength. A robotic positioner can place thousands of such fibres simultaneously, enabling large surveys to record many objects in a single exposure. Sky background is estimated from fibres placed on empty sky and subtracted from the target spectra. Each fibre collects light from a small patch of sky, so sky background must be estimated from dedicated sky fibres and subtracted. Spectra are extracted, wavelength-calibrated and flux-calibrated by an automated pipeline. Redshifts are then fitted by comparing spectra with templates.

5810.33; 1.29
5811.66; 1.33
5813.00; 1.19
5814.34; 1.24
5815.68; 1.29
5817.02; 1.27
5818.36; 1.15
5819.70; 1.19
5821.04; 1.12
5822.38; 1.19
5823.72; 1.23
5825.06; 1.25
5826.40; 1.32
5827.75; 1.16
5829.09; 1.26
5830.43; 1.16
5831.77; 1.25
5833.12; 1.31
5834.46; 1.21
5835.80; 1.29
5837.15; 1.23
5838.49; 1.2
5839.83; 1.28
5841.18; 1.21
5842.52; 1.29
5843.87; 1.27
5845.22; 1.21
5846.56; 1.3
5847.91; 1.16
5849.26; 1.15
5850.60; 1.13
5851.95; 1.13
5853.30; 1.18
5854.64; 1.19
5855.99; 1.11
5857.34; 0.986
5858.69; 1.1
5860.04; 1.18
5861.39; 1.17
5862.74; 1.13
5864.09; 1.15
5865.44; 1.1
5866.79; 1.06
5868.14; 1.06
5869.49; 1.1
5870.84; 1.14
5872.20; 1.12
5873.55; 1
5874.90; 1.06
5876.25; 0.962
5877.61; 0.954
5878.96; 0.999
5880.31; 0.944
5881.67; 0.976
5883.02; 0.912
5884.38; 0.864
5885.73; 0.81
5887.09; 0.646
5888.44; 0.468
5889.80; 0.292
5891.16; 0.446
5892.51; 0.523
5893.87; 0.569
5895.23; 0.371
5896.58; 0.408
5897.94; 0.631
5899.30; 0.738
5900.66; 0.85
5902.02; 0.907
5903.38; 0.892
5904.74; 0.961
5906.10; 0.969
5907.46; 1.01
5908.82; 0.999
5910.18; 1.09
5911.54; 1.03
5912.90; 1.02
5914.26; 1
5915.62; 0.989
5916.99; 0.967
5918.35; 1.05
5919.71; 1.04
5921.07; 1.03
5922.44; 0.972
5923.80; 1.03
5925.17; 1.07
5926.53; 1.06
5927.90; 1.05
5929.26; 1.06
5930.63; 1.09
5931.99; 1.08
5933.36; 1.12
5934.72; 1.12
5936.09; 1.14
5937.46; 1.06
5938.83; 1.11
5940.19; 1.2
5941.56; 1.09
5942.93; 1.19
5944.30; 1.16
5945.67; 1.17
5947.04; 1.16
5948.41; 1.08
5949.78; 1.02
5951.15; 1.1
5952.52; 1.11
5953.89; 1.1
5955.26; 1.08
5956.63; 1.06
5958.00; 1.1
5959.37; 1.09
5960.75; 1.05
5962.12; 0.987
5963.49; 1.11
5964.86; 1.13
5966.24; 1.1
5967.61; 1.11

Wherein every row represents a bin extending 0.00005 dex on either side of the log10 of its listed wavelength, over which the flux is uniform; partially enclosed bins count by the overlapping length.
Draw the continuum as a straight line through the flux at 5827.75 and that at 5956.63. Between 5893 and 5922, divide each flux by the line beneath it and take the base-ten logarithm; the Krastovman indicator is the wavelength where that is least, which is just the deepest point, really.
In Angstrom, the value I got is 5895.23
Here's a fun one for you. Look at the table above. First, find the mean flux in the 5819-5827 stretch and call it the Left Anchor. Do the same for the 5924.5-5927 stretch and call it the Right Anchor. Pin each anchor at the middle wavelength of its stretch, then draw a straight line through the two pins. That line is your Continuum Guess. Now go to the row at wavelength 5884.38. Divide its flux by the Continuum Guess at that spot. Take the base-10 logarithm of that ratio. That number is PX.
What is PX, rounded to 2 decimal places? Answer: -0.12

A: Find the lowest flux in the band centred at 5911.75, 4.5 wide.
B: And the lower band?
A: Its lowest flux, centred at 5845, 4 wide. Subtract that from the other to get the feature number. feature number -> -0.2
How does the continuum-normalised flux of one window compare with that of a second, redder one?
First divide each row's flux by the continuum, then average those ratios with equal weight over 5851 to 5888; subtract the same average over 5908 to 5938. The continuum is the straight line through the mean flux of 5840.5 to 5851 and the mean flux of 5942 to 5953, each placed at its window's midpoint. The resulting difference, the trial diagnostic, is -0.05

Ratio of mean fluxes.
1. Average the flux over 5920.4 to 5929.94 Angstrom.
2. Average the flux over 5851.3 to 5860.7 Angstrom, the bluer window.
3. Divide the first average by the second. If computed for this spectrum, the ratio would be 0.92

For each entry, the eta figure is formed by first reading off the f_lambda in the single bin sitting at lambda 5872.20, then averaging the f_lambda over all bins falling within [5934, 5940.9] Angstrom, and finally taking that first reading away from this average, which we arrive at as 0.0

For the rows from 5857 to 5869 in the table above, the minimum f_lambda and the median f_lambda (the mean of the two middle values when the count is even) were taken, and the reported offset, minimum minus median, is -0.114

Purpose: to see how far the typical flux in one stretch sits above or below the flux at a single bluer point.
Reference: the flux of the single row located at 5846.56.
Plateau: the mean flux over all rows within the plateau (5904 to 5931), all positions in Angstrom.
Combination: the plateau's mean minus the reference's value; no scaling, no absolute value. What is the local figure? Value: -0.28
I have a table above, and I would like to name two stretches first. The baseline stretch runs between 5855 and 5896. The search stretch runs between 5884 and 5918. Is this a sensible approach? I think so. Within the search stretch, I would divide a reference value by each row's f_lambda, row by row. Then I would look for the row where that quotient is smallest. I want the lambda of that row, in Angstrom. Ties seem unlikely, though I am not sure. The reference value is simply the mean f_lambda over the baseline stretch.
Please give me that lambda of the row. 5910.18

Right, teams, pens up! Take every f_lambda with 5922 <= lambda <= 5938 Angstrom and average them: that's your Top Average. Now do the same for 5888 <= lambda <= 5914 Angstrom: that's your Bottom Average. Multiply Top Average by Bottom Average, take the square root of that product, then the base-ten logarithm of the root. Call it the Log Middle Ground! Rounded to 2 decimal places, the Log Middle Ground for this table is -0.05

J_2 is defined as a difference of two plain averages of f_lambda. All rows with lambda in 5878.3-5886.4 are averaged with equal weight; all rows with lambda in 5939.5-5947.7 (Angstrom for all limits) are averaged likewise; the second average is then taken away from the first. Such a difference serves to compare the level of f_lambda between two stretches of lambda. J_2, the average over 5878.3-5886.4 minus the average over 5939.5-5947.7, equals -0.24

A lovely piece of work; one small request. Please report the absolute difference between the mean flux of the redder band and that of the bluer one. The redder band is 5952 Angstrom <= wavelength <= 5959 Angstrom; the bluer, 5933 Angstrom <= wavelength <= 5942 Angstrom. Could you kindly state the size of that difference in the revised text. 0.03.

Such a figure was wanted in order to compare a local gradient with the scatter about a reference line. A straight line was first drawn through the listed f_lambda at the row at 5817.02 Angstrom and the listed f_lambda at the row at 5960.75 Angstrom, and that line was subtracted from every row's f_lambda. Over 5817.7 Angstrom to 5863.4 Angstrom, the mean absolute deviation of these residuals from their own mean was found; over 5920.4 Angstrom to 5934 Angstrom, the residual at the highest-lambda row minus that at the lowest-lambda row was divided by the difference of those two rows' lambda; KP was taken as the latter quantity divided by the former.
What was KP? 0.17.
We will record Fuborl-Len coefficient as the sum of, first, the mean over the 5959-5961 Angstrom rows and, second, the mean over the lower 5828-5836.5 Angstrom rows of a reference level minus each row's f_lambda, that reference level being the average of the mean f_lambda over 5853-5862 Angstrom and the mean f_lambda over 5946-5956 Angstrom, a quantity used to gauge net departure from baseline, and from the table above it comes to -0.09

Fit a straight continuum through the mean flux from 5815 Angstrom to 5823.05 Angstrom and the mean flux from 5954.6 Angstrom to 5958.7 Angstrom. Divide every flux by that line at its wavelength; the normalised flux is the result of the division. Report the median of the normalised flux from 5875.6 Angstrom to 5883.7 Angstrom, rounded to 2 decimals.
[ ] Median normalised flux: 0.83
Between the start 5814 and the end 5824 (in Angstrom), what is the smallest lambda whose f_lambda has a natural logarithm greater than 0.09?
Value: 5814.34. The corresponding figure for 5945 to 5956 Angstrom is 5945.67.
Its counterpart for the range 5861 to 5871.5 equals 5861.39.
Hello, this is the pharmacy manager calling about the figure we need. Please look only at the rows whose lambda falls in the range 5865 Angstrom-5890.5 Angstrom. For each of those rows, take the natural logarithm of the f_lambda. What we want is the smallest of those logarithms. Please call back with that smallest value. -1.23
